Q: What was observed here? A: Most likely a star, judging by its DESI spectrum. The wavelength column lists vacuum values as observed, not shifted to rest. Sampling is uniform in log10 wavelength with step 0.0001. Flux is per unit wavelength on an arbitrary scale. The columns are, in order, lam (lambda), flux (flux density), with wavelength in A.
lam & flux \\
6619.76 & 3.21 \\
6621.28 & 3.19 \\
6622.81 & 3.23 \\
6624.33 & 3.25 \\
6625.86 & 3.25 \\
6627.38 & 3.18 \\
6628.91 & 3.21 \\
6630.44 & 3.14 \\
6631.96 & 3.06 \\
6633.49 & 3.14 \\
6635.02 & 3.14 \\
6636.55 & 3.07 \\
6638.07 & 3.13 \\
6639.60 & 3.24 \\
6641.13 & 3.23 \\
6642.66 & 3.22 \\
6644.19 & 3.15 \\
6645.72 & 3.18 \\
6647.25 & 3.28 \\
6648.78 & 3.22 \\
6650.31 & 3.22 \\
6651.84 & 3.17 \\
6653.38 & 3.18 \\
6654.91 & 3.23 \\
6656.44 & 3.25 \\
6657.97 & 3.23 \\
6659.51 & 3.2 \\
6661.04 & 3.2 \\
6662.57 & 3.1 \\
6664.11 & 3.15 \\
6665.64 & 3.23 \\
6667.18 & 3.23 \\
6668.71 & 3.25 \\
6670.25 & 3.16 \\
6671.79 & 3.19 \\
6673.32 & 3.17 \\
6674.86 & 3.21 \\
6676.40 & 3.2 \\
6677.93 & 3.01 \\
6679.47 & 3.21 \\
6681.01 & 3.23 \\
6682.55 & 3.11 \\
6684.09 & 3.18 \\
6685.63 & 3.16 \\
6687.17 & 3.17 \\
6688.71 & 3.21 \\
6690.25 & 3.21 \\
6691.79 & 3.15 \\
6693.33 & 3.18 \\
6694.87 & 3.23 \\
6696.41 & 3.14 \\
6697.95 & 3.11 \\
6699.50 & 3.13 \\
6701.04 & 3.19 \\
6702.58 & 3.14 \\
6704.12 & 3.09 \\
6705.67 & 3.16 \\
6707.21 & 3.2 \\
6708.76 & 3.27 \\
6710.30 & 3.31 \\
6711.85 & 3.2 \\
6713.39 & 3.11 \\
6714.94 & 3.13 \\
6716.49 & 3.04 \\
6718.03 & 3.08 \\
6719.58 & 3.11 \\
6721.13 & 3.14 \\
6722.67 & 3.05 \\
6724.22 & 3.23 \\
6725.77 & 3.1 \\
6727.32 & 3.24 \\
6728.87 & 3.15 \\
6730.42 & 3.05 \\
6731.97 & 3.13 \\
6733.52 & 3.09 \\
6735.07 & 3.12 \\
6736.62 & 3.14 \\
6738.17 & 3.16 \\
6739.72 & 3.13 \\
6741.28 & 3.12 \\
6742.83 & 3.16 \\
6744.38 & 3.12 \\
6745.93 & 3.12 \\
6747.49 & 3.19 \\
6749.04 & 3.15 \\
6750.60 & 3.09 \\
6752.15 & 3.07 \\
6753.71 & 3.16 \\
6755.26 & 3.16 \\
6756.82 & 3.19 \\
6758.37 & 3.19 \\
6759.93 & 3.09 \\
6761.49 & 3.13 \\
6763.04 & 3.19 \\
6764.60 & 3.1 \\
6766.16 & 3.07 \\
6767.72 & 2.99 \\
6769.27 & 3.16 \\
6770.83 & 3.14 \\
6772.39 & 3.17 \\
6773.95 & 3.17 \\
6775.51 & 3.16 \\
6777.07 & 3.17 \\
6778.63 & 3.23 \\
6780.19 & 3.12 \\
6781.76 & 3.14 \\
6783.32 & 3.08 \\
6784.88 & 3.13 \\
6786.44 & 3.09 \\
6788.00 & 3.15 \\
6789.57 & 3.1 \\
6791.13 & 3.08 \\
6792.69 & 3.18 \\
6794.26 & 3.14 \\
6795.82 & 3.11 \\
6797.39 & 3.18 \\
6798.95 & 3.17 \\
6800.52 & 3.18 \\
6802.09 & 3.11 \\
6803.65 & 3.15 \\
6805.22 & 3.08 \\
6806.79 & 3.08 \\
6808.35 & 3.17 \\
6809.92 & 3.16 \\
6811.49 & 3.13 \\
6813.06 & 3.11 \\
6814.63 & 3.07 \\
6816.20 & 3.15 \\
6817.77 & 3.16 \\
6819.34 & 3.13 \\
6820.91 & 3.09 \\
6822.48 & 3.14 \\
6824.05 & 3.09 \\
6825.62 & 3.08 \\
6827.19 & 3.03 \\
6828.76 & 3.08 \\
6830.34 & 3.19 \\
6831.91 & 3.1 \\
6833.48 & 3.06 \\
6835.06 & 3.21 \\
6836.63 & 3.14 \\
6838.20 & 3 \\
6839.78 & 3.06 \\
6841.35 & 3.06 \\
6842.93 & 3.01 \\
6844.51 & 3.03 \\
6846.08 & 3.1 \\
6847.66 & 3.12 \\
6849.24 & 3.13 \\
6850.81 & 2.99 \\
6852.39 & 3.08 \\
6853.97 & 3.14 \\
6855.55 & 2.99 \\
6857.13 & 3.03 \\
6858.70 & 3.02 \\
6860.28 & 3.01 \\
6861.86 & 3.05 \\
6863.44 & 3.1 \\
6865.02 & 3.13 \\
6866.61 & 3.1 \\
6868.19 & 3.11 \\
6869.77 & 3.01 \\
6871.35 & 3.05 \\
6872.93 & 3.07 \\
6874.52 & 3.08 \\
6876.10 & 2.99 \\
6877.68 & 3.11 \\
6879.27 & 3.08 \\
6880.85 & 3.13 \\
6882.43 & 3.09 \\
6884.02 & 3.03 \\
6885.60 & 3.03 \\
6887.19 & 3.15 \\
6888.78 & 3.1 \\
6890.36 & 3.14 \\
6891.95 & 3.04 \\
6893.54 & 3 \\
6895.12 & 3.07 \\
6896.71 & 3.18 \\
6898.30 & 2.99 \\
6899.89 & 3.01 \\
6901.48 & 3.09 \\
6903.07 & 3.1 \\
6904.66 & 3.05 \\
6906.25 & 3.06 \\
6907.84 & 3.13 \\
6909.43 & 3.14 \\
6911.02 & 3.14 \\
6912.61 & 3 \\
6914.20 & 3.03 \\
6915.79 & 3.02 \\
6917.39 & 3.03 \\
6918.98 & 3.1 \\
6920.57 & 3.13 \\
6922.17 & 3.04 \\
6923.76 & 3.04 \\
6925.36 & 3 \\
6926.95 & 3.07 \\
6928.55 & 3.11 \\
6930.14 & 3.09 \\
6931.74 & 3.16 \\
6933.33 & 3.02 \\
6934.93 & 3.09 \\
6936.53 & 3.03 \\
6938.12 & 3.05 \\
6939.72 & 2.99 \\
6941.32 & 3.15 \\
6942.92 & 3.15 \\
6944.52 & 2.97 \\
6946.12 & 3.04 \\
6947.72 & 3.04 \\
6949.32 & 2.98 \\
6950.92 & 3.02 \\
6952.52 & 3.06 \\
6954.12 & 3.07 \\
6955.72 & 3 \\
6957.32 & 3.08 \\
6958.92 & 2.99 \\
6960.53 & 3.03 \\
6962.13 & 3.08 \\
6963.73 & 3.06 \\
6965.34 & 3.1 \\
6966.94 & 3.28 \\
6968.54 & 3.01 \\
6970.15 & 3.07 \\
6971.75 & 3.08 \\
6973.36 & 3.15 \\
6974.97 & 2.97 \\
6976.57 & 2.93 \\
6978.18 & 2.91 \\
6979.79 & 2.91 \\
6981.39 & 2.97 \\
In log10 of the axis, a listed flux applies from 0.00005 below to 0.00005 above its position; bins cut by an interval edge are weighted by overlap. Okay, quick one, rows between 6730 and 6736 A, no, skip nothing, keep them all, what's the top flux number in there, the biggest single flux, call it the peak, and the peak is 3.13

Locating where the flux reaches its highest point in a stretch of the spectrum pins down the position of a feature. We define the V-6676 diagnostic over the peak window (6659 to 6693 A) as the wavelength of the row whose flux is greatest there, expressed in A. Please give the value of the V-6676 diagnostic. 6668.71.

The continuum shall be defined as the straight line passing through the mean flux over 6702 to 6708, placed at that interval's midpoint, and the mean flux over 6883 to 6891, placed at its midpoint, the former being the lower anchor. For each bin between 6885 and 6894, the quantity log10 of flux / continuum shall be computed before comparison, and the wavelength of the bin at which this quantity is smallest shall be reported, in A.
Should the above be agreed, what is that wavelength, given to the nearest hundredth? 6893.54 A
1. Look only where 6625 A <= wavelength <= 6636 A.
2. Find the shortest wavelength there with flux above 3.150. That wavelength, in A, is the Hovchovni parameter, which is 6625.86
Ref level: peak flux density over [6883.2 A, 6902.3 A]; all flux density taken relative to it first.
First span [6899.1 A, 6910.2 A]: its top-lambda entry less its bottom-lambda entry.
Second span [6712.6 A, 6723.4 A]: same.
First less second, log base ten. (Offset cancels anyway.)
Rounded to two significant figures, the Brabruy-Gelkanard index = -0.72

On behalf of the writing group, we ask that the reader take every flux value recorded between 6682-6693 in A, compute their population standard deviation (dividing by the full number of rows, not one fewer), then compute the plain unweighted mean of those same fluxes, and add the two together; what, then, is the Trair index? 3.20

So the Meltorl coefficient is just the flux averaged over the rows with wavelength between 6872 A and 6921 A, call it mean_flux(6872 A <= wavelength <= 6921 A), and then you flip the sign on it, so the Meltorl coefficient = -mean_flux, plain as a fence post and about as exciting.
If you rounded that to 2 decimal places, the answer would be -3.07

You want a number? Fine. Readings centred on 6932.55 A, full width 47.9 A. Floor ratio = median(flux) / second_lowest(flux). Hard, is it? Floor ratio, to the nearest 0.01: 1.02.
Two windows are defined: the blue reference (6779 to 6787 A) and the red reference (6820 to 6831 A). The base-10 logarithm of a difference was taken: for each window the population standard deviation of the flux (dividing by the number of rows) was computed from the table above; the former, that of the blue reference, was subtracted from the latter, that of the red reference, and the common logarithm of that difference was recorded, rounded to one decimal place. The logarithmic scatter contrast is -1.6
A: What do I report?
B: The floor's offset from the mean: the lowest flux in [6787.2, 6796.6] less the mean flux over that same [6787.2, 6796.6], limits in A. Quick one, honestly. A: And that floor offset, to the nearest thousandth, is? -0.047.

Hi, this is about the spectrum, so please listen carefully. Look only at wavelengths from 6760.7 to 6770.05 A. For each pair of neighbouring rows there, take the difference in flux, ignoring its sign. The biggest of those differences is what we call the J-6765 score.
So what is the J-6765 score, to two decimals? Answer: 0.17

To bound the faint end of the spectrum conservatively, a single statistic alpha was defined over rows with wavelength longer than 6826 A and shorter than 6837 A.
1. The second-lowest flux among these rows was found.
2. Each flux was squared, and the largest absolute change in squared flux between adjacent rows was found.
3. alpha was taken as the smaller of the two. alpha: 0.94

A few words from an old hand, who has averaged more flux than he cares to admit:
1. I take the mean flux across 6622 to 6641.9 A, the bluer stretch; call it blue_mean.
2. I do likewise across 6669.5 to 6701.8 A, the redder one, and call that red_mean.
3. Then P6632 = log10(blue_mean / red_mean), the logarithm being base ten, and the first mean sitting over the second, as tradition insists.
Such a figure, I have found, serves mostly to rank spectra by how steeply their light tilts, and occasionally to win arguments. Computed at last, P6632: 0.001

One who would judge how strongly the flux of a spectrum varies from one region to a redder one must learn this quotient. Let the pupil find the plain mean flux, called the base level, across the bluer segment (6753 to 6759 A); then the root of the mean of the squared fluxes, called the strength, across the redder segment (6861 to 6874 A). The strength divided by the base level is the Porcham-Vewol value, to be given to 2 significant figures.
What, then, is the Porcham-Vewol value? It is 0.97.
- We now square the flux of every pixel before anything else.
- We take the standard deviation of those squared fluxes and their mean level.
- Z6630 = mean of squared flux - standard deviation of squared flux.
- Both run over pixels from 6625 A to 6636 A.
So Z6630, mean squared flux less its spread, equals 9.6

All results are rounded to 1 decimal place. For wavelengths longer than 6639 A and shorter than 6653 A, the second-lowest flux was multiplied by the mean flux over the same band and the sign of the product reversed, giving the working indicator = -10.2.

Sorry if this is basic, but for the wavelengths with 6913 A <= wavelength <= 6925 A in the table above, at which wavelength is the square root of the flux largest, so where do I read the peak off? 6920.57 A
